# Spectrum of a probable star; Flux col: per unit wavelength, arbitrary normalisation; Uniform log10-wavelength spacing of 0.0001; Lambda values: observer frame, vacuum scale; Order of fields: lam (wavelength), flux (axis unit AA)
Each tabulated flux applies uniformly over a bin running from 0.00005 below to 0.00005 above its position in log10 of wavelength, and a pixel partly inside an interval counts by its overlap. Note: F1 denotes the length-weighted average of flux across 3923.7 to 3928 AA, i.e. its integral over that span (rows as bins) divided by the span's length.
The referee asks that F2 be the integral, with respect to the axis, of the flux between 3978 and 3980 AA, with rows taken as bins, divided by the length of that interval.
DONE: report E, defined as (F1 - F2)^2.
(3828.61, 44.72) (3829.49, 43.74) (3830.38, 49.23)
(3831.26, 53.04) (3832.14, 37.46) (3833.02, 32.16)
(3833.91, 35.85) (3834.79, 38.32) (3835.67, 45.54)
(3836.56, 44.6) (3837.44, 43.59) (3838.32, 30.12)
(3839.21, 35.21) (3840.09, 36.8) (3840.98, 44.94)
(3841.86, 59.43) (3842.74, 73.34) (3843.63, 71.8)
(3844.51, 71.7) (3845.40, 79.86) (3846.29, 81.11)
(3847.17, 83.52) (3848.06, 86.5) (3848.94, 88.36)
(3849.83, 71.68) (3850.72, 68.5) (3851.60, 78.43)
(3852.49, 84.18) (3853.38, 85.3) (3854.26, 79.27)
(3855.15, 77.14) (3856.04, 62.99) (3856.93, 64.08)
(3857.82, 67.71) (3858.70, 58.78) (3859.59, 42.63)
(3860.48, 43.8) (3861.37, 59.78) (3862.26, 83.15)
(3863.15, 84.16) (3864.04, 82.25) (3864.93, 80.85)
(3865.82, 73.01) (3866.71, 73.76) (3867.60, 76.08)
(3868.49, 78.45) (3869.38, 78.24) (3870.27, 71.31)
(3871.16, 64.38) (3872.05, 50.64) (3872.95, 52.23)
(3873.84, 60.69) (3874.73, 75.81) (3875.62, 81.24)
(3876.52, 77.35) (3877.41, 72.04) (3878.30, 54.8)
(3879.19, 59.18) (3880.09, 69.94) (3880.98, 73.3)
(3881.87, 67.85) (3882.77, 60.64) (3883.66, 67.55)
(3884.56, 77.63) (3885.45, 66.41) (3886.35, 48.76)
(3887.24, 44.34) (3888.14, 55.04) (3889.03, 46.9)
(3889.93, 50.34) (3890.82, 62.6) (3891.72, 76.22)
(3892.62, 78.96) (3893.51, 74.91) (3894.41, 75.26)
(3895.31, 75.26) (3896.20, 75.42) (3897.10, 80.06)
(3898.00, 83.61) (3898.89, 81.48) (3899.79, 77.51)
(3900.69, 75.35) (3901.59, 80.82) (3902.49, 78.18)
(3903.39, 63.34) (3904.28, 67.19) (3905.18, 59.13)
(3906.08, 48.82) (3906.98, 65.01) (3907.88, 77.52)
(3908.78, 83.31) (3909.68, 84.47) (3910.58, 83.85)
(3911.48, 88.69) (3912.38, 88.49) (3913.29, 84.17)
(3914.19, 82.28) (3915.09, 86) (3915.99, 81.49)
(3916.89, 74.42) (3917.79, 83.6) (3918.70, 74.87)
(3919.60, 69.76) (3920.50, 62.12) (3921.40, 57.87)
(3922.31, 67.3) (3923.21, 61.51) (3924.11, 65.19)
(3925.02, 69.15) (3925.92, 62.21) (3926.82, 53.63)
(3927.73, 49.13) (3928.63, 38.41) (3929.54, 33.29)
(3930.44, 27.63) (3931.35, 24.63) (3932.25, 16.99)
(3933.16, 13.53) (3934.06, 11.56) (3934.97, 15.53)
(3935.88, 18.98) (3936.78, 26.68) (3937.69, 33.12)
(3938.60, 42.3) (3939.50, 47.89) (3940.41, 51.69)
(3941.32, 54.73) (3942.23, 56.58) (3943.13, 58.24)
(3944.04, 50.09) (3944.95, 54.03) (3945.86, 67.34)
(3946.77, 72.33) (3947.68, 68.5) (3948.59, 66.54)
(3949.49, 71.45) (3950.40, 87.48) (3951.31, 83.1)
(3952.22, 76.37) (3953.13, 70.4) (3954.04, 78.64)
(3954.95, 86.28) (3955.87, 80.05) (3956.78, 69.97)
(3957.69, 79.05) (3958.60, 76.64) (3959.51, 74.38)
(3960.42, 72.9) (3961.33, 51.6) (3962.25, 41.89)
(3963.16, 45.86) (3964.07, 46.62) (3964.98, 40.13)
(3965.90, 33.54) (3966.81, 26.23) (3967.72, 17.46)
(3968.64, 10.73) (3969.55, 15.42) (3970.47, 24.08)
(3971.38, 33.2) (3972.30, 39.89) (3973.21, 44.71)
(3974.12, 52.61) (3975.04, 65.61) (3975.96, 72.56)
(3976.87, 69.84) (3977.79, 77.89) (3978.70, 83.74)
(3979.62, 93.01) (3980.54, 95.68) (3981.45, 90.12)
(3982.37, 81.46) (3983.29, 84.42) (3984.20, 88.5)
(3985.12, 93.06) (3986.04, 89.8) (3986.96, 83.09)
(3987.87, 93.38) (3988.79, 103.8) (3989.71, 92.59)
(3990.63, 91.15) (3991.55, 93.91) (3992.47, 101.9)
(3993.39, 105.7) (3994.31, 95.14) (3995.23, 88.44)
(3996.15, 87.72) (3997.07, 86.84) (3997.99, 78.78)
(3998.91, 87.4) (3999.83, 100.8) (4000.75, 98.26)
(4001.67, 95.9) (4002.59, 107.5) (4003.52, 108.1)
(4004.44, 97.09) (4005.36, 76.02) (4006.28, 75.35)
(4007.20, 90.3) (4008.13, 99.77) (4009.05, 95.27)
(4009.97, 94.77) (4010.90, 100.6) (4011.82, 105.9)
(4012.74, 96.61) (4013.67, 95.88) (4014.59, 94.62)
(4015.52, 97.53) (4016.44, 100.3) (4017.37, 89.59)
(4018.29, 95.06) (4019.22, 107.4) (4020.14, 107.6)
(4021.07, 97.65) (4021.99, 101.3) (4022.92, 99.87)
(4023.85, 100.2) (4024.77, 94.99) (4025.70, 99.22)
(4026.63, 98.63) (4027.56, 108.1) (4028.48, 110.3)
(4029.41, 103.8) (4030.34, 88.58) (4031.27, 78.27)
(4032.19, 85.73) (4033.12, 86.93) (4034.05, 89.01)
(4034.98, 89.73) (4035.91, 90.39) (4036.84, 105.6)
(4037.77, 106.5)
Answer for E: 718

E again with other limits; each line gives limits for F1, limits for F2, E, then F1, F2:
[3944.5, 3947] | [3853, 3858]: 81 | 64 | 73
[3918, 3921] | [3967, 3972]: 2382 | 70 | 21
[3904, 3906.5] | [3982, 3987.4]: 837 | 58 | 87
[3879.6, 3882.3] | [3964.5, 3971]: 2126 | 70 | 24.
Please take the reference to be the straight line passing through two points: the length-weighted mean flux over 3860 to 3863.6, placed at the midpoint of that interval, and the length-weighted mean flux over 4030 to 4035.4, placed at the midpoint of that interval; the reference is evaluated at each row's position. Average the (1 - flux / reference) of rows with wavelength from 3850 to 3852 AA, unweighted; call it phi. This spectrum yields -0.11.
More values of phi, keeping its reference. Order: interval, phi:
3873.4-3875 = 0.01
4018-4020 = -0.19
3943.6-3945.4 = 0.32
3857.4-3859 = 0.06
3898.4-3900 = -0.11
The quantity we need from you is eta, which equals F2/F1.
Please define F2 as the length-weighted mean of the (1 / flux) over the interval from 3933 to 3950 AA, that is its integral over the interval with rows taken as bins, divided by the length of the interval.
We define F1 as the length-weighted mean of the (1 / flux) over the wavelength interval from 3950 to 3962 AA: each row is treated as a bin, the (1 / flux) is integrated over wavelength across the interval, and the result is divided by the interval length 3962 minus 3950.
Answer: 2.2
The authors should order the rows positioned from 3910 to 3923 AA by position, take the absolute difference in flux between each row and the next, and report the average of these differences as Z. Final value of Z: 5.5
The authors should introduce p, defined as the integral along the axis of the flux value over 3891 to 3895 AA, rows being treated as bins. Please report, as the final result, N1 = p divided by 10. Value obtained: 30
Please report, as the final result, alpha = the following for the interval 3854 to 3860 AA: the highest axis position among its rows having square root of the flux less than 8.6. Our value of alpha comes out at 3859.59 AA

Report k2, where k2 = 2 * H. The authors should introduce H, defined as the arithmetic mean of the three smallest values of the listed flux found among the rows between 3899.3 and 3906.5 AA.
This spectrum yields 114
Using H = 57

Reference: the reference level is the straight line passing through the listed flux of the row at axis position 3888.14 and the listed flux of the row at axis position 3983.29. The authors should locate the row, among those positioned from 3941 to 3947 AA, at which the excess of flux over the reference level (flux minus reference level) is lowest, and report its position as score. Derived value 3944.04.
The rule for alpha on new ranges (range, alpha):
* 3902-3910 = 3906.98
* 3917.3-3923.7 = 3923.21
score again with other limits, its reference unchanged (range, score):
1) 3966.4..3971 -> 3968.64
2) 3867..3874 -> 3872.05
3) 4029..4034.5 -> 4031.27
